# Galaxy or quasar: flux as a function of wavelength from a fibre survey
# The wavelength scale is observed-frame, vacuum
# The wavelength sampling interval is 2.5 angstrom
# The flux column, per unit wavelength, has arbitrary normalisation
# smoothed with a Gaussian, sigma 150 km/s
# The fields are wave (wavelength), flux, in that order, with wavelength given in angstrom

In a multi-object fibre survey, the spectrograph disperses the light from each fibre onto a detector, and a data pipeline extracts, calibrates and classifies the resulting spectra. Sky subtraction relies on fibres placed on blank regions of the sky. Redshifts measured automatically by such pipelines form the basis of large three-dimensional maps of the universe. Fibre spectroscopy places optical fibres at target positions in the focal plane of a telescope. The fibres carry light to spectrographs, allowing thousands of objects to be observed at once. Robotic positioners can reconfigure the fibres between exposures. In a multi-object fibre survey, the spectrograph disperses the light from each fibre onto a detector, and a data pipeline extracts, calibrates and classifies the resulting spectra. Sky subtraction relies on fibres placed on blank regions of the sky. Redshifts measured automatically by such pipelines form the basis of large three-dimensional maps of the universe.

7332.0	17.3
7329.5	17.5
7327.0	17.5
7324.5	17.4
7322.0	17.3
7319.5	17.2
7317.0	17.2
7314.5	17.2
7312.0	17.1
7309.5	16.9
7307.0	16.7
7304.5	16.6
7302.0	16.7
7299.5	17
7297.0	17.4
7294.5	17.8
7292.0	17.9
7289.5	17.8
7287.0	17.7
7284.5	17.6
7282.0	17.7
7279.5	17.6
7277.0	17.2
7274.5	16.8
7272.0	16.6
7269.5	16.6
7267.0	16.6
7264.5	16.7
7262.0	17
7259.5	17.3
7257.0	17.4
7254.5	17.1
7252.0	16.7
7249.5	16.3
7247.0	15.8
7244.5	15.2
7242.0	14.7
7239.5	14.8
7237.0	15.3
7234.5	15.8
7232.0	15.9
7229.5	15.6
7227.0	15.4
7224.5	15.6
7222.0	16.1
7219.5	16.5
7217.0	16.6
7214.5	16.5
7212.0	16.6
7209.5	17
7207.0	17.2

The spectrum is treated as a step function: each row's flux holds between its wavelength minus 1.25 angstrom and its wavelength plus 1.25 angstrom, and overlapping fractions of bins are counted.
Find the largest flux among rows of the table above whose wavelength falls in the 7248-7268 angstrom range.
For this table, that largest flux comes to 17.4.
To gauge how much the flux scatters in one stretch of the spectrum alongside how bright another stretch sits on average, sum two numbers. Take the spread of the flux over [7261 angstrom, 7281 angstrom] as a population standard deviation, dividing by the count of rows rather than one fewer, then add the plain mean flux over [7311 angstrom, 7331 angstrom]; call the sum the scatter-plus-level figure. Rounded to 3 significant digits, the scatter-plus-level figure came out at 17.6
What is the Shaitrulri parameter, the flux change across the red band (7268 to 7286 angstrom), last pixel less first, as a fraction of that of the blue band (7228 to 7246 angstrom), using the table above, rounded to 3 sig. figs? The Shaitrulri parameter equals -2.50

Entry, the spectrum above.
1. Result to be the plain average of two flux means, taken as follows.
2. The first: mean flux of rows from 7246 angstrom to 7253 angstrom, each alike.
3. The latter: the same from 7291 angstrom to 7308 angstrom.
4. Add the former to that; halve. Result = 16.7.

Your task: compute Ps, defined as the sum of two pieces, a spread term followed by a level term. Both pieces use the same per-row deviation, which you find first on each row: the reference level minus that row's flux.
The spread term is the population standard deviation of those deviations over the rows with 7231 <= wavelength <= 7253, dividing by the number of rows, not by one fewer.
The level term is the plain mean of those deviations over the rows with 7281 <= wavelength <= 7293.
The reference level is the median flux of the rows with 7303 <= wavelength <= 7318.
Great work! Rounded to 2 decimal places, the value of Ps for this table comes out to -0.11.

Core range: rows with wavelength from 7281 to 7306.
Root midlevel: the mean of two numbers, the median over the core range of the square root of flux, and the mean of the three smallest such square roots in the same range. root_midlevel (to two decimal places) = 4.15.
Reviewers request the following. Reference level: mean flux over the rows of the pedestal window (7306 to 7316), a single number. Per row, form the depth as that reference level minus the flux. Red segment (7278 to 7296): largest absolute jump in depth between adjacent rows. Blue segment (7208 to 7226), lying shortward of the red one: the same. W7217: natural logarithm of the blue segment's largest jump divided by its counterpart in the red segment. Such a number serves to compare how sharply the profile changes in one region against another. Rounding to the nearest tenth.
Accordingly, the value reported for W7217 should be 1.6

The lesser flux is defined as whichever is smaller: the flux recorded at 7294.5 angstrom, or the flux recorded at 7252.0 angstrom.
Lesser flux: 16.7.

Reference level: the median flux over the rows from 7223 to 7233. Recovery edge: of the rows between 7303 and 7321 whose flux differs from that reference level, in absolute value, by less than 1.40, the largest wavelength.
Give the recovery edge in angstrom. 7309.5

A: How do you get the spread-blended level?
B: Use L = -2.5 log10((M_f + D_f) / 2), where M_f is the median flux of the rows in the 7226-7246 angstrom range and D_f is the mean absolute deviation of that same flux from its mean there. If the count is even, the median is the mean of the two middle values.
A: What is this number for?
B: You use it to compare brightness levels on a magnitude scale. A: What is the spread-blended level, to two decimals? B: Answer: -2.24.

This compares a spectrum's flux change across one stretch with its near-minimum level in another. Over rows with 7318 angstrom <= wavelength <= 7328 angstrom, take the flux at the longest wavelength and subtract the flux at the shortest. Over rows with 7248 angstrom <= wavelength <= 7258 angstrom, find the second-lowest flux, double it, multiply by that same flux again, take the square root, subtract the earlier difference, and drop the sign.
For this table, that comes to 23.3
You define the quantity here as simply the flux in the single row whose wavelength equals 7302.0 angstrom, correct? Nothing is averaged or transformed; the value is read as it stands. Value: 16.7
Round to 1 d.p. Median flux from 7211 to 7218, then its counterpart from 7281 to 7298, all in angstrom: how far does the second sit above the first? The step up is 1.1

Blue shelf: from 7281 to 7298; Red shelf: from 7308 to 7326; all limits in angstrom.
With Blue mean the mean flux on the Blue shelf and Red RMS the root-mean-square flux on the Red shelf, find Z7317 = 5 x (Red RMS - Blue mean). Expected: -2.6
